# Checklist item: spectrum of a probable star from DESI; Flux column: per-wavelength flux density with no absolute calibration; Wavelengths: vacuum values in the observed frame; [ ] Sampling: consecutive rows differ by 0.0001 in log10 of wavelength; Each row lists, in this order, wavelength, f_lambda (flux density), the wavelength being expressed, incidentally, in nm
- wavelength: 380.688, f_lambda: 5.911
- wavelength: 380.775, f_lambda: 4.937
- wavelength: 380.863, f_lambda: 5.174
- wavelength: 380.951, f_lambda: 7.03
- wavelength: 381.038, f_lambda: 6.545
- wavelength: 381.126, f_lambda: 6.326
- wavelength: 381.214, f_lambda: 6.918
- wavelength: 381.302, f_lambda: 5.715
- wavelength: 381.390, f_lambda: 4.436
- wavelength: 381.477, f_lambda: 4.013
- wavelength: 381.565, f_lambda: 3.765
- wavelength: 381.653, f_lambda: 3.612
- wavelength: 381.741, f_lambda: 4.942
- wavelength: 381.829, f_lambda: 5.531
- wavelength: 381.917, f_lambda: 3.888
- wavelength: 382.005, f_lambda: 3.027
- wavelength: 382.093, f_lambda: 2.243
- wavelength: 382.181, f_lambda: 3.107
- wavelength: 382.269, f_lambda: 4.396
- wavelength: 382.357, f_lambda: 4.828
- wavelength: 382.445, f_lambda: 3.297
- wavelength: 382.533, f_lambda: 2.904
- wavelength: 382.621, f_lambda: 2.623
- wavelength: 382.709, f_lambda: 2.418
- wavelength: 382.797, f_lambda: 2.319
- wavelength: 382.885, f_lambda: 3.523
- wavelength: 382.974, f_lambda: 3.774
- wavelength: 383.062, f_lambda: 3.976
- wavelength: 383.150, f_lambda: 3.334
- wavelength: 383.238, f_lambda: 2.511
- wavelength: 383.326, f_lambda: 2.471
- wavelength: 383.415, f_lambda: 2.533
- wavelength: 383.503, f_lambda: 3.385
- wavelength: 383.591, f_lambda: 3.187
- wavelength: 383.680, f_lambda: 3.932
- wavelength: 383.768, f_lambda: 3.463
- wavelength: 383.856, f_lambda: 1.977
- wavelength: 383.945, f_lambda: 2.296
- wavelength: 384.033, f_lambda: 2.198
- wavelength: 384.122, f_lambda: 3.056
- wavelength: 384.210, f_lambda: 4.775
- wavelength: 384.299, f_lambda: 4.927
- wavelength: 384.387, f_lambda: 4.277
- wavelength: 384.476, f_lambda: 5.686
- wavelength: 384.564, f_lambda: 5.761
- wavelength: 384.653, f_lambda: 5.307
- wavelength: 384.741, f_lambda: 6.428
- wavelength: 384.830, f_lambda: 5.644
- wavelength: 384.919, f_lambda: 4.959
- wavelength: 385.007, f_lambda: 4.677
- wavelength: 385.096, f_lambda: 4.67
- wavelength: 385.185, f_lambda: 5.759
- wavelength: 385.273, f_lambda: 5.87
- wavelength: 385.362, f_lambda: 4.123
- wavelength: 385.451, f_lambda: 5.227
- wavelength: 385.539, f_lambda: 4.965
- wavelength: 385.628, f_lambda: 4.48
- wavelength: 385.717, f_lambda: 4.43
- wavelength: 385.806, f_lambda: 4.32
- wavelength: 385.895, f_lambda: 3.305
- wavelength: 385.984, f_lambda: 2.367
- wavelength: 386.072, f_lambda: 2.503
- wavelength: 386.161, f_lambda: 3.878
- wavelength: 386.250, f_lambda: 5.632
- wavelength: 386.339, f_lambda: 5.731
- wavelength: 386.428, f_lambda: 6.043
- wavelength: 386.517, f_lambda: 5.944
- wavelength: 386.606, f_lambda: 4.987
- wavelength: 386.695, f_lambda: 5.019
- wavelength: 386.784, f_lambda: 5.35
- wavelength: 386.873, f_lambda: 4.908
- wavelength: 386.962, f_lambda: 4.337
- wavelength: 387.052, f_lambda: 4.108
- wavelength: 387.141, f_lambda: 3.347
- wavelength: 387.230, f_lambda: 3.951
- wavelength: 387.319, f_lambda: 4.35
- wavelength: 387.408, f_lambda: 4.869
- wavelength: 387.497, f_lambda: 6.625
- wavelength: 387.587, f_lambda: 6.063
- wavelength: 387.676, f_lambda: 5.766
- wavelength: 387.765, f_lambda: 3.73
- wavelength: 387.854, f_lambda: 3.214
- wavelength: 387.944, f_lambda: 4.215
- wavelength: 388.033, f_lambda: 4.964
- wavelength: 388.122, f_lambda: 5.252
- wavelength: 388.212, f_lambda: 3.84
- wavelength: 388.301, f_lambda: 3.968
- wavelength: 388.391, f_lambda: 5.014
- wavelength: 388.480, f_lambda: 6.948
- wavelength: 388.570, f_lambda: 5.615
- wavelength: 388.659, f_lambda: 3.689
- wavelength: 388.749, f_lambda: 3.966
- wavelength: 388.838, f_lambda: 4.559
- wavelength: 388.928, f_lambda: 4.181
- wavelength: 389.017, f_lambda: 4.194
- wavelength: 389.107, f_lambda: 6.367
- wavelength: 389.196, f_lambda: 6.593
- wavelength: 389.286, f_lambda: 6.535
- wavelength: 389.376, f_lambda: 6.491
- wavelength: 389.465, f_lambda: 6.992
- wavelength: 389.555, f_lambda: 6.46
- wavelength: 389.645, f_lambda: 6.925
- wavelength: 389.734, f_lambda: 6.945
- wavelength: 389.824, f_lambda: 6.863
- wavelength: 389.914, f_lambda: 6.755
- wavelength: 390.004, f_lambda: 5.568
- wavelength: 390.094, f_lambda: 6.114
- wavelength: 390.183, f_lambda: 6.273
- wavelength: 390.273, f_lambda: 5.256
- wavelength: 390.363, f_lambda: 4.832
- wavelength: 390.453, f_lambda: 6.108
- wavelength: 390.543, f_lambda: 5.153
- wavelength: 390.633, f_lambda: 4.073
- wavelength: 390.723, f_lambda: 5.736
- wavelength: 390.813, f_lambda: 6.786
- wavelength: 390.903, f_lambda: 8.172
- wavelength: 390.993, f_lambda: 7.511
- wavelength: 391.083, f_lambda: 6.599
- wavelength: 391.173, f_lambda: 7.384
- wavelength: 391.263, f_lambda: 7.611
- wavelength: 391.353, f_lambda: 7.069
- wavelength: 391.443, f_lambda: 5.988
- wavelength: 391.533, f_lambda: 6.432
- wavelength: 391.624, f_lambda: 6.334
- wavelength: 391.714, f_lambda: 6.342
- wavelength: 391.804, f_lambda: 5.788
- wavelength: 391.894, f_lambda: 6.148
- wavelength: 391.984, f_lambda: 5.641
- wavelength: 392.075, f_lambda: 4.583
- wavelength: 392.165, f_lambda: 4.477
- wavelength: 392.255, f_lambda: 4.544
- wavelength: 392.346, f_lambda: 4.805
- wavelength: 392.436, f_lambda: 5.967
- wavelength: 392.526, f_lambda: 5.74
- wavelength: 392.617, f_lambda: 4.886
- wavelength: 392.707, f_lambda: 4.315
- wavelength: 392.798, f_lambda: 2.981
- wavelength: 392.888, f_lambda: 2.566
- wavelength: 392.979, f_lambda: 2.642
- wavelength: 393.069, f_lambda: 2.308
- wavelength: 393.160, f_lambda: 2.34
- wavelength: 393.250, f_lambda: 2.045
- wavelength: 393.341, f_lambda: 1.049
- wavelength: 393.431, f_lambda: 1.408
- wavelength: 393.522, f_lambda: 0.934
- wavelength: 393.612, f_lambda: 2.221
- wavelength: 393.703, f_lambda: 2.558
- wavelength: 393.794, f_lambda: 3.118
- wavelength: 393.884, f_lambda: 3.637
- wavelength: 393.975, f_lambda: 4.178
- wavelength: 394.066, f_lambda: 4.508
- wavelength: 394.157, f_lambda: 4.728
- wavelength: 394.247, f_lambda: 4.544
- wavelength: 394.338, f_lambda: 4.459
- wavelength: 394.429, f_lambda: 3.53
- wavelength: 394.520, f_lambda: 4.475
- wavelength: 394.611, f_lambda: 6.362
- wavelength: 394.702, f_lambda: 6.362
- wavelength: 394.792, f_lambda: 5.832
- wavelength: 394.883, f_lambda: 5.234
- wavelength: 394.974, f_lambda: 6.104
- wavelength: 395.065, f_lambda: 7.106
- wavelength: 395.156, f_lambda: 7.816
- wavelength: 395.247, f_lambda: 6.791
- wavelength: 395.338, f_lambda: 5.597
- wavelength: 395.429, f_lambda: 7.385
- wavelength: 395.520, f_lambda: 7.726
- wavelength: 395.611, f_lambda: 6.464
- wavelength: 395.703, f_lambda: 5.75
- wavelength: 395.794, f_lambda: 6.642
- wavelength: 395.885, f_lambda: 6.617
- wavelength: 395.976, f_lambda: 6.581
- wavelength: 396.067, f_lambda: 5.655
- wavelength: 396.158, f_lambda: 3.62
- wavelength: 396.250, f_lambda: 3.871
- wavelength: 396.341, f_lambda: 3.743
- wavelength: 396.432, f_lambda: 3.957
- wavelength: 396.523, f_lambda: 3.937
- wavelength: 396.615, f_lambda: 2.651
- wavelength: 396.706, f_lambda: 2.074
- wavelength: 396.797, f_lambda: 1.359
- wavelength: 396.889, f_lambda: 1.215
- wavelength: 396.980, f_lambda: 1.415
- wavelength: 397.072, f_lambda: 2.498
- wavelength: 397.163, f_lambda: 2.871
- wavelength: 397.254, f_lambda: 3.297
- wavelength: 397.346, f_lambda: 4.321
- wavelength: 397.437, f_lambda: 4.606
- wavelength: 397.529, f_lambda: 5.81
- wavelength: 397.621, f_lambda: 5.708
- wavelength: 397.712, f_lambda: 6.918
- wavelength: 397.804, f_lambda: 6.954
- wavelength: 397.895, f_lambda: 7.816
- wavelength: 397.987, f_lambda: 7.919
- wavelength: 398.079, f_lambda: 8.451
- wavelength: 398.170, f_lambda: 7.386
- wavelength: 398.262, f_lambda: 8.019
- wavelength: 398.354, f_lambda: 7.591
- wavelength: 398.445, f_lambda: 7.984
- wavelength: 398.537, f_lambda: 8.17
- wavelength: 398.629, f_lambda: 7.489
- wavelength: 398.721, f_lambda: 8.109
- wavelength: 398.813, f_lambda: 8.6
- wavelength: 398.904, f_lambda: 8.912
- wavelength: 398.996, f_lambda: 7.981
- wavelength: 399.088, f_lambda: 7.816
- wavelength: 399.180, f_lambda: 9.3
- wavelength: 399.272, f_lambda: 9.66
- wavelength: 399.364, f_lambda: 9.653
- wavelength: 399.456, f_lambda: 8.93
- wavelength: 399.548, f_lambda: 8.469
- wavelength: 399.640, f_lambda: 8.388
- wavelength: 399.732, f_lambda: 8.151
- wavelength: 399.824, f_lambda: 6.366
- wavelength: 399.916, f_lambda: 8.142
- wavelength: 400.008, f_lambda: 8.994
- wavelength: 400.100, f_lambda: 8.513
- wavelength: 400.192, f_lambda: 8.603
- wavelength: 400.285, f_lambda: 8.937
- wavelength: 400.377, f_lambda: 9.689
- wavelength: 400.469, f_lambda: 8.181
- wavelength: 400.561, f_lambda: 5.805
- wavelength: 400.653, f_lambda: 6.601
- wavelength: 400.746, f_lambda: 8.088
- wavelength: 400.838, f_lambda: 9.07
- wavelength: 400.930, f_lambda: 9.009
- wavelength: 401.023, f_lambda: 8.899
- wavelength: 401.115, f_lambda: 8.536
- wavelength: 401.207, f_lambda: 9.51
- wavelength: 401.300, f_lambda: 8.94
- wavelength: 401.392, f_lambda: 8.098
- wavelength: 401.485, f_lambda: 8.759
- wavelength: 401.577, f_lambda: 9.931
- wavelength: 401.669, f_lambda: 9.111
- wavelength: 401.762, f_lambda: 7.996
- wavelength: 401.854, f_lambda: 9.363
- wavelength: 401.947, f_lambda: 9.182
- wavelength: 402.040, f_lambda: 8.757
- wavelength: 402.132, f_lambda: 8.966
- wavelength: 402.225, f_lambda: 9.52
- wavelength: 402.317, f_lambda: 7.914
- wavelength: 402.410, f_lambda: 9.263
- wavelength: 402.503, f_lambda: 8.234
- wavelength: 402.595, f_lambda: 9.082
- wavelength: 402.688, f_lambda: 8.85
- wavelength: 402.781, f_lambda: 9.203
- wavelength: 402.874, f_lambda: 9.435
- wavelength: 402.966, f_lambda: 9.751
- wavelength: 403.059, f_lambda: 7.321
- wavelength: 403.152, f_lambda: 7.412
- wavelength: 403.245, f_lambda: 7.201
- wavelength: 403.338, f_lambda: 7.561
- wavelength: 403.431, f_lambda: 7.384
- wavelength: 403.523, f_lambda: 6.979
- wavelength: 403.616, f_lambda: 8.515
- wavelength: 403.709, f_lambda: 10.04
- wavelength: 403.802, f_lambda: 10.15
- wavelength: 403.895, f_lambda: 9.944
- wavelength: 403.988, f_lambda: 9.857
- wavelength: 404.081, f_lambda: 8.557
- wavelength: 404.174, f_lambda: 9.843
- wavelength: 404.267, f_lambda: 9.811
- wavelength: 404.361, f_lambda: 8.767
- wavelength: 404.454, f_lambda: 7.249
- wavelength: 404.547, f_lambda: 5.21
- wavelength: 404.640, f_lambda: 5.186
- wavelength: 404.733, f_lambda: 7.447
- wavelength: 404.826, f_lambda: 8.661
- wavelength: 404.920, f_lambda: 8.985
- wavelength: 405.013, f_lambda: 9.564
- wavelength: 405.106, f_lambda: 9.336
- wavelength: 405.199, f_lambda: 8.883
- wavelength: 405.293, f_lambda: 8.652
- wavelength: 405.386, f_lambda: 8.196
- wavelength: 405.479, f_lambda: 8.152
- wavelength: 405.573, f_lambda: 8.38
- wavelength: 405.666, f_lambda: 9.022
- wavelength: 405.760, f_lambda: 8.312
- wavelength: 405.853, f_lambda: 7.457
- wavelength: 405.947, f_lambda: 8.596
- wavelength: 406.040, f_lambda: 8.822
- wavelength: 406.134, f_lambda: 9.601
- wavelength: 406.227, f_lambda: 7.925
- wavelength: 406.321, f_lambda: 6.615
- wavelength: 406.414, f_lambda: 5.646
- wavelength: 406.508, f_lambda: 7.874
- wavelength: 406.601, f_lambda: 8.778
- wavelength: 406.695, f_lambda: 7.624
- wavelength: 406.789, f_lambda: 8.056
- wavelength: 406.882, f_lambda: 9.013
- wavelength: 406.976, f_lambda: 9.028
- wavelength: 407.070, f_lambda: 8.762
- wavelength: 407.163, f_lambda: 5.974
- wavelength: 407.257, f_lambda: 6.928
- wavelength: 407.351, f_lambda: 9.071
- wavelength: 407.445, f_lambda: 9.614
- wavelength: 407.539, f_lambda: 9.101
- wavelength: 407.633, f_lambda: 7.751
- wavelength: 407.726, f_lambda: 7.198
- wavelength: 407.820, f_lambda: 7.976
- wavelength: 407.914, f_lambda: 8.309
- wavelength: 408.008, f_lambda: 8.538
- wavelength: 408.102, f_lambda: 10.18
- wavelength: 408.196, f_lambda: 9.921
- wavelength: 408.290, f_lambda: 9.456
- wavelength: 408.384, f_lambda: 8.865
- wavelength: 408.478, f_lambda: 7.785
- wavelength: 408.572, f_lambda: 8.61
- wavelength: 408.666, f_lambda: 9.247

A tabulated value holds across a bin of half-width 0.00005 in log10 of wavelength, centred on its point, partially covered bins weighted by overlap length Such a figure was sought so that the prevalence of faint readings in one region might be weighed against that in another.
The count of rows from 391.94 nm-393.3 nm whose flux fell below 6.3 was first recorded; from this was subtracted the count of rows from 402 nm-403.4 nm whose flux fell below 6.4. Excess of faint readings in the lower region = 15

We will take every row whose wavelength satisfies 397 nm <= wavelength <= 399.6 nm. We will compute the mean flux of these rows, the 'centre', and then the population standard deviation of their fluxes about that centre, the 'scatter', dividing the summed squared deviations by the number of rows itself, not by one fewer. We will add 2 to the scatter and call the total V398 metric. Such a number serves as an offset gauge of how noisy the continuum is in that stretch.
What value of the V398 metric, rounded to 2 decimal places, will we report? 3.97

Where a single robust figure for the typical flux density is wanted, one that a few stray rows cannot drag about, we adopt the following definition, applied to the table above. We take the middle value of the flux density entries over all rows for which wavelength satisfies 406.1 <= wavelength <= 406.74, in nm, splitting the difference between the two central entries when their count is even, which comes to 7.9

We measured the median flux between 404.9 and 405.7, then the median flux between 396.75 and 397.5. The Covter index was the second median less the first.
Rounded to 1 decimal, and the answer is -6.2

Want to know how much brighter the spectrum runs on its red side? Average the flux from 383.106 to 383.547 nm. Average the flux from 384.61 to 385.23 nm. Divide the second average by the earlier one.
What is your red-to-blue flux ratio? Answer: 1.9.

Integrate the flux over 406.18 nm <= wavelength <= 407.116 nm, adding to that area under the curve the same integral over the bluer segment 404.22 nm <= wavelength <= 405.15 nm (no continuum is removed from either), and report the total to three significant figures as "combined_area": 14.9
